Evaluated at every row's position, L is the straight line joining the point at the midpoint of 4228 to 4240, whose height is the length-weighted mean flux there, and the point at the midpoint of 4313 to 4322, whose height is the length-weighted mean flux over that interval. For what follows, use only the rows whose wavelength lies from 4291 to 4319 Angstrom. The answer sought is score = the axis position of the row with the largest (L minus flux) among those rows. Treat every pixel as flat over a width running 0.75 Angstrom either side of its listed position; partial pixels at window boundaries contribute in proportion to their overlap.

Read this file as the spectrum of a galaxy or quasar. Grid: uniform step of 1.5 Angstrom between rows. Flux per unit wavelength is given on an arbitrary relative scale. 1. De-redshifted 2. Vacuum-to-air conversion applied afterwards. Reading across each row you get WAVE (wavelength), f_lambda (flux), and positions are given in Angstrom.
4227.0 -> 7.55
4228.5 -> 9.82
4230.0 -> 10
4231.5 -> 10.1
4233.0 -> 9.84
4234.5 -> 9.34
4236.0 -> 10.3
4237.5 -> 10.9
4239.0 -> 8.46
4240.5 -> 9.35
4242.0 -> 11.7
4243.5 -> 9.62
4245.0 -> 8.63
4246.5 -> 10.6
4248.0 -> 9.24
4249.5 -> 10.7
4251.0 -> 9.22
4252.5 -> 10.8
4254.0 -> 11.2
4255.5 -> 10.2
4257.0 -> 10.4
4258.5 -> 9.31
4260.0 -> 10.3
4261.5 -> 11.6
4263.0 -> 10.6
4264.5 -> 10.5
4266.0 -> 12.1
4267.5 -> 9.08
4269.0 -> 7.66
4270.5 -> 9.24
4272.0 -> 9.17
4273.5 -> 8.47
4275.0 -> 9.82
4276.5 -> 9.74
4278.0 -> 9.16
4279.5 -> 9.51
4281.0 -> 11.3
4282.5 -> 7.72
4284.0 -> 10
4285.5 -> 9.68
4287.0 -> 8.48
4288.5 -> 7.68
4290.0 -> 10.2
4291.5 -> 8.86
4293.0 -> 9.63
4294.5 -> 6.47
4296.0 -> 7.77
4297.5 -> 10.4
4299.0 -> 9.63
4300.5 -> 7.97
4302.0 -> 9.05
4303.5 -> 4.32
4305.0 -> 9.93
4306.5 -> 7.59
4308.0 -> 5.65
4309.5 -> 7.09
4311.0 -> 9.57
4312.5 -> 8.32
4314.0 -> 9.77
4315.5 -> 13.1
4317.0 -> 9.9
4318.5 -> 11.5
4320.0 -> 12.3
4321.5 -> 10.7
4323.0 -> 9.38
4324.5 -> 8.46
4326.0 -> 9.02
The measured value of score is 4303.5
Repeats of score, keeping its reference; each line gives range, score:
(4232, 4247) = 4239.0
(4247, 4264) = 4258.5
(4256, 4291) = 4288.5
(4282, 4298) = 4294.5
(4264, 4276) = 4269.0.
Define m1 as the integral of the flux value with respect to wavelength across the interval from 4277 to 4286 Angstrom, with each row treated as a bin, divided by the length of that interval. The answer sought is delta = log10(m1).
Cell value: 0.98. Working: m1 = 9.6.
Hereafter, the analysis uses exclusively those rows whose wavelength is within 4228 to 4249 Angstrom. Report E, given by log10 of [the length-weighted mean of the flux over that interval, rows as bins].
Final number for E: 0.99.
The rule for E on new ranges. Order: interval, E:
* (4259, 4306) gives 0.96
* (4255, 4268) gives 1.02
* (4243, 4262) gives 1.01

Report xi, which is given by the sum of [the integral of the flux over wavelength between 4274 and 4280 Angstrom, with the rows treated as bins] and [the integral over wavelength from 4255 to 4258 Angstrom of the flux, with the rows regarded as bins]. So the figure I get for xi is 88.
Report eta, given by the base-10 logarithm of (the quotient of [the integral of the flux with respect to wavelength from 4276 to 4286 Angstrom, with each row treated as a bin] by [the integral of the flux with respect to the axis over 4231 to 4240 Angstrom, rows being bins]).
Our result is 0.04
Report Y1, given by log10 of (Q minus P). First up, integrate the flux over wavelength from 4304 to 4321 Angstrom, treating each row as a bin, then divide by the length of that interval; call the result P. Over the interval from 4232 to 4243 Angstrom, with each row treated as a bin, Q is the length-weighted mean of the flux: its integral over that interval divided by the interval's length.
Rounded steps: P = 9.46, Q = 9.98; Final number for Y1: -0.3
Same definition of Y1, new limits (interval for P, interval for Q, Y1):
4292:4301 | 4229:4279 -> 0.1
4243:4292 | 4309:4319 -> -0.7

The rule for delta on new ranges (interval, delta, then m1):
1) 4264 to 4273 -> 0.98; 9.6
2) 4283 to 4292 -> 0.96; 9.1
